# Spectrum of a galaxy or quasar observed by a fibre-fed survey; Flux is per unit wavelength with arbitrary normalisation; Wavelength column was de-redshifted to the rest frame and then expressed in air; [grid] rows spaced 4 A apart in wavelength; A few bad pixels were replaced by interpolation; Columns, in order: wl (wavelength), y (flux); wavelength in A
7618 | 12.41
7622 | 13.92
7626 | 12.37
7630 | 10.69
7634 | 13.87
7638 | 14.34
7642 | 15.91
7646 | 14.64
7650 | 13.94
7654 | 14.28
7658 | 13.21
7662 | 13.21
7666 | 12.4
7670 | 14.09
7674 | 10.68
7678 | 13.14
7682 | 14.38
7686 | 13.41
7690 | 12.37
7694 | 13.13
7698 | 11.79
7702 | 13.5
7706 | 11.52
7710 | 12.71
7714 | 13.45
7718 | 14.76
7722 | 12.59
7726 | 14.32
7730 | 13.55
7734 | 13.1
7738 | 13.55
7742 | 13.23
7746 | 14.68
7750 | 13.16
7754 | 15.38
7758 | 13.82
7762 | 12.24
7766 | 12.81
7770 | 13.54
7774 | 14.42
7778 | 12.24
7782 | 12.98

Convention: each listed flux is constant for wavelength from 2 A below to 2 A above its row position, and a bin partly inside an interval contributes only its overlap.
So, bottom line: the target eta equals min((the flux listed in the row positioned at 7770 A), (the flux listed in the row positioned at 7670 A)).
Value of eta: 13.5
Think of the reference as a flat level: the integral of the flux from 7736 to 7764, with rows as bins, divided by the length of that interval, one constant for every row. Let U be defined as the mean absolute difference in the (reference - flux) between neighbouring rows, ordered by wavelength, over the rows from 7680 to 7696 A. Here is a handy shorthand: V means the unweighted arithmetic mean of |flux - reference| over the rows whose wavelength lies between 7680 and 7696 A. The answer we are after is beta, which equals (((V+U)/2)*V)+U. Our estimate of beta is 1.5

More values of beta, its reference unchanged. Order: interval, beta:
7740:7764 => 2.8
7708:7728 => 2.4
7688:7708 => 3.2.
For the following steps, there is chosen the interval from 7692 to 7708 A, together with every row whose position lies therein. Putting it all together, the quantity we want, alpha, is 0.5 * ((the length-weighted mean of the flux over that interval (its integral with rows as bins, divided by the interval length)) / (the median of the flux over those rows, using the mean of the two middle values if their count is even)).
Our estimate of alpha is 0.501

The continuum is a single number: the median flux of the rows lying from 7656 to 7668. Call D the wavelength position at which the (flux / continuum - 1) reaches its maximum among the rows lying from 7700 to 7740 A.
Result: 7718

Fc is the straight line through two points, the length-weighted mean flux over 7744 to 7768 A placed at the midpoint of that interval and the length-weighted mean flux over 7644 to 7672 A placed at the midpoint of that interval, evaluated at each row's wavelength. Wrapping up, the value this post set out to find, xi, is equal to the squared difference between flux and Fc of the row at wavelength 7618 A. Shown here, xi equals 1.6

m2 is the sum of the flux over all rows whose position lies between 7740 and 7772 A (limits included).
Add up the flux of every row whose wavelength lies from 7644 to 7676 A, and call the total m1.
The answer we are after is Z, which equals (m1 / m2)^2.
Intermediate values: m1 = 106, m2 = 109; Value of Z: 0.96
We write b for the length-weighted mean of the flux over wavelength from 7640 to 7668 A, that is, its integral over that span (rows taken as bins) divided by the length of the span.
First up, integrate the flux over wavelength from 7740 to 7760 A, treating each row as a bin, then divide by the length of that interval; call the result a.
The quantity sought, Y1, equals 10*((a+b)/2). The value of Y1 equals 140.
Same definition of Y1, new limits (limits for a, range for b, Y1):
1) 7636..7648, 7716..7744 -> 143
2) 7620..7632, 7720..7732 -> 129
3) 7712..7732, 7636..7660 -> 141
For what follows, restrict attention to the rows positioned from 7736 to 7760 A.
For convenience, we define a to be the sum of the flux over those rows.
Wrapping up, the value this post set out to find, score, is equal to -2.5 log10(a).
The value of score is -4.81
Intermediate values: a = 83.8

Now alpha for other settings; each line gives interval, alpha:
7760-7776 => 0.503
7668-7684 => 0.480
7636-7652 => 0.508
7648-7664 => 0.503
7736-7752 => 0.510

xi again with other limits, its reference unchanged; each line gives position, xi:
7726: 0.4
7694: 0.3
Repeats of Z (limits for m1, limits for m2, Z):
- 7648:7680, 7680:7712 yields 1.04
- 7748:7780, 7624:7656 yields 0.96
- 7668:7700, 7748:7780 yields 0.92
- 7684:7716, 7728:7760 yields 0.85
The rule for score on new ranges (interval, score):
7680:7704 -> -4.74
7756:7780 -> -4.75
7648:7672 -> -4.77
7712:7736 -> -4.78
